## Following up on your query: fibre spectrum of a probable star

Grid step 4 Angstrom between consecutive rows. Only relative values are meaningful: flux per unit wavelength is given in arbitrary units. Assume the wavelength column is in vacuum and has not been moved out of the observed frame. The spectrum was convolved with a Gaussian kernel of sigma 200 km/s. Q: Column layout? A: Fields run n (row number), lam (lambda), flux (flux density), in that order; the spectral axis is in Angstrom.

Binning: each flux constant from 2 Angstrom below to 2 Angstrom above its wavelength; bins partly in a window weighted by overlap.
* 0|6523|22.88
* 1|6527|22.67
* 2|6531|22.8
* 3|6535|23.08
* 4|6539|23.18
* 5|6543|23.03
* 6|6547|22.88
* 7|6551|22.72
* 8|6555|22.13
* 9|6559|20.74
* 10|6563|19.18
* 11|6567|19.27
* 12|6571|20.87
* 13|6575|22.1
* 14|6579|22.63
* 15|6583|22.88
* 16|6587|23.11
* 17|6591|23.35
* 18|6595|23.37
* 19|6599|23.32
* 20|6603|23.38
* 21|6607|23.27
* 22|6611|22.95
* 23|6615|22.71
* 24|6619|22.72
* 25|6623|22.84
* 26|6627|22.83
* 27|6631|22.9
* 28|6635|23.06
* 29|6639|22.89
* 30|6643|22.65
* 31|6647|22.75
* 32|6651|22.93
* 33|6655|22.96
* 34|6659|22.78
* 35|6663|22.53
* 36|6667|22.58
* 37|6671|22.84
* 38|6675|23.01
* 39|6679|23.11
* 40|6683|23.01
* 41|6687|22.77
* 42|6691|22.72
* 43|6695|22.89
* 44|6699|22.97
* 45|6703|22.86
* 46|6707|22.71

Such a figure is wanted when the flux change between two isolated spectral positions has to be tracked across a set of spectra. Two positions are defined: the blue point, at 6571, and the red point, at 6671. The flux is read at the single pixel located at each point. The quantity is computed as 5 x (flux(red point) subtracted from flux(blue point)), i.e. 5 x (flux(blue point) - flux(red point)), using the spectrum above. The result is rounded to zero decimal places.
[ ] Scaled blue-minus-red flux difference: -10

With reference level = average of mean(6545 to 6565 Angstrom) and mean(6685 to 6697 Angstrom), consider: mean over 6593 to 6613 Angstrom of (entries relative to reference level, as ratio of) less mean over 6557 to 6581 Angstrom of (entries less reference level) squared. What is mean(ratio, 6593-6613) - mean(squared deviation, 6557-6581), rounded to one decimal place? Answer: -2.5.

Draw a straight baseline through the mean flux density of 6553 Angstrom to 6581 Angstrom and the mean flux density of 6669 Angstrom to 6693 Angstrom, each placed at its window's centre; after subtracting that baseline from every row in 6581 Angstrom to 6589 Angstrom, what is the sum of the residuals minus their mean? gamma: 1.7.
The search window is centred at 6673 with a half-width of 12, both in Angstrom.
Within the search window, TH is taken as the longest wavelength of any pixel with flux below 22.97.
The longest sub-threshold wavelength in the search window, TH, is 6671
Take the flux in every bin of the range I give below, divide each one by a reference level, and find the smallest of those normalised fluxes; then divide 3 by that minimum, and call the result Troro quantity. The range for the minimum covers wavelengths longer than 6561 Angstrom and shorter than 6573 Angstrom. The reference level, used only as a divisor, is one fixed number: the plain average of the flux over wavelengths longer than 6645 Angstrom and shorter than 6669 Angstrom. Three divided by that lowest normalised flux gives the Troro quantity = 3.56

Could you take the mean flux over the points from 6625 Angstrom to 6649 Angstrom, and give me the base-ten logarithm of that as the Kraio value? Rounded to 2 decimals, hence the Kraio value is 1.36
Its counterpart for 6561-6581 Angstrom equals 1.32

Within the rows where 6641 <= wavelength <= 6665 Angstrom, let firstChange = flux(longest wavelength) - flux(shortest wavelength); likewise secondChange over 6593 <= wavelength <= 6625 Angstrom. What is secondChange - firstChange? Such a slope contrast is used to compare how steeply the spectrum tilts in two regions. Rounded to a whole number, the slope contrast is 0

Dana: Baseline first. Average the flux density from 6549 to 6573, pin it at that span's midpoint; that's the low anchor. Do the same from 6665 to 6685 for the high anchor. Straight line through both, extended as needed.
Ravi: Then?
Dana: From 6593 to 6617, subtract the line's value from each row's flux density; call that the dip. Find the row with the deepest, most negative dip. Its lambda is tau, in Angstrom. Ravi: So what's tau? 6615 Angstrom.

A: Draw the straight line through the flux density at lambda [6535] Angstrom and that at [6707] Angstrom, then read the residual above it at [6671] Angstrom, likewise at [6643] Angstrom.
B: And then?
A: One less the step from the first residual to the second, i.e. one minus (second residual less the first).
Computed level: 1.25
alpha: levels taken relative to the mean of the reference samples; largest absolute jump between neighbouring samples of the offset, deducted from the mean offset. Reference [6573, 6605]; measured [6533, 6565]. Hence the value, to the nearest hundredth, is -2.46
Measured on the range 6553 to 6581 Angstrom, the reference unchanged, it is -3.63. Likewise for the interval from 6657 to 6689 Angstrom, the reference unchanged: -0.45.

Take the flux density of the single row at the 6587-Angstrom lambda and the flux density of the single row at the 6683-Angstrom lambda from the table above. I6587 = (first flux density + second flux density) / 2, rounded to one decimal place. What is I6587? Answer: 23.1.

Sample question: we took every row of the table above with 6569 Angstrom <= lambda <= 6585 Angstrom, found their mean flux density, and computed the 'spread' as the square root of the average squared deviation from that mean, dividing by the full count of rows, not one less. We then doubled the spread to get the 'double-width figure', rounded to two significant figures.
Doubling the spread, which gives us 1.5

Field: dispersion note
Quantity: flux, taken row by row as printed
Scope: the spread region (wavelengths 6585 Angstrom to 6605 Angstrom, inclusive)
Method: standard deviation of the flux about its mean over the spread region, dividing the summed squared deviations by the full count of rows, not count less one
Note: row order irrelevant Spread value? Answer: 0.10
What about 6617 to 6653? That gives 0.12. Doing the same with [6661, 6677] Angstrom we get 0.20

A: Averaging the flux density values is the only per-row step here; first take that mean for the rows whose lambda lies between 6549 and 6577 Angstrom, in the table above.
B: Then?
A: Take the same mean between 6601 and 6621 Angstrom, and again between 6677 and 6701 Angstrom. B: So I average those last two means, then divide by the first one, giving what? 1.093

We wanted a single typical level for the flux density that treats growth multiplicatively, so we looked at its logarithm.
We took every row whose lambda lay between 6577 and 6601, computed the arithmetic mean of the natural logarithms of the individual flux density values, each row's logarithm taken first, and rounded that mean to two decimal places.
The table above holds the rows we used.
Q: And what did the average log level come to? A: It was 3.14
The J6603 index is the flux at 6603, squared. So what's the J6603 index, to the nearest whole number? 547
